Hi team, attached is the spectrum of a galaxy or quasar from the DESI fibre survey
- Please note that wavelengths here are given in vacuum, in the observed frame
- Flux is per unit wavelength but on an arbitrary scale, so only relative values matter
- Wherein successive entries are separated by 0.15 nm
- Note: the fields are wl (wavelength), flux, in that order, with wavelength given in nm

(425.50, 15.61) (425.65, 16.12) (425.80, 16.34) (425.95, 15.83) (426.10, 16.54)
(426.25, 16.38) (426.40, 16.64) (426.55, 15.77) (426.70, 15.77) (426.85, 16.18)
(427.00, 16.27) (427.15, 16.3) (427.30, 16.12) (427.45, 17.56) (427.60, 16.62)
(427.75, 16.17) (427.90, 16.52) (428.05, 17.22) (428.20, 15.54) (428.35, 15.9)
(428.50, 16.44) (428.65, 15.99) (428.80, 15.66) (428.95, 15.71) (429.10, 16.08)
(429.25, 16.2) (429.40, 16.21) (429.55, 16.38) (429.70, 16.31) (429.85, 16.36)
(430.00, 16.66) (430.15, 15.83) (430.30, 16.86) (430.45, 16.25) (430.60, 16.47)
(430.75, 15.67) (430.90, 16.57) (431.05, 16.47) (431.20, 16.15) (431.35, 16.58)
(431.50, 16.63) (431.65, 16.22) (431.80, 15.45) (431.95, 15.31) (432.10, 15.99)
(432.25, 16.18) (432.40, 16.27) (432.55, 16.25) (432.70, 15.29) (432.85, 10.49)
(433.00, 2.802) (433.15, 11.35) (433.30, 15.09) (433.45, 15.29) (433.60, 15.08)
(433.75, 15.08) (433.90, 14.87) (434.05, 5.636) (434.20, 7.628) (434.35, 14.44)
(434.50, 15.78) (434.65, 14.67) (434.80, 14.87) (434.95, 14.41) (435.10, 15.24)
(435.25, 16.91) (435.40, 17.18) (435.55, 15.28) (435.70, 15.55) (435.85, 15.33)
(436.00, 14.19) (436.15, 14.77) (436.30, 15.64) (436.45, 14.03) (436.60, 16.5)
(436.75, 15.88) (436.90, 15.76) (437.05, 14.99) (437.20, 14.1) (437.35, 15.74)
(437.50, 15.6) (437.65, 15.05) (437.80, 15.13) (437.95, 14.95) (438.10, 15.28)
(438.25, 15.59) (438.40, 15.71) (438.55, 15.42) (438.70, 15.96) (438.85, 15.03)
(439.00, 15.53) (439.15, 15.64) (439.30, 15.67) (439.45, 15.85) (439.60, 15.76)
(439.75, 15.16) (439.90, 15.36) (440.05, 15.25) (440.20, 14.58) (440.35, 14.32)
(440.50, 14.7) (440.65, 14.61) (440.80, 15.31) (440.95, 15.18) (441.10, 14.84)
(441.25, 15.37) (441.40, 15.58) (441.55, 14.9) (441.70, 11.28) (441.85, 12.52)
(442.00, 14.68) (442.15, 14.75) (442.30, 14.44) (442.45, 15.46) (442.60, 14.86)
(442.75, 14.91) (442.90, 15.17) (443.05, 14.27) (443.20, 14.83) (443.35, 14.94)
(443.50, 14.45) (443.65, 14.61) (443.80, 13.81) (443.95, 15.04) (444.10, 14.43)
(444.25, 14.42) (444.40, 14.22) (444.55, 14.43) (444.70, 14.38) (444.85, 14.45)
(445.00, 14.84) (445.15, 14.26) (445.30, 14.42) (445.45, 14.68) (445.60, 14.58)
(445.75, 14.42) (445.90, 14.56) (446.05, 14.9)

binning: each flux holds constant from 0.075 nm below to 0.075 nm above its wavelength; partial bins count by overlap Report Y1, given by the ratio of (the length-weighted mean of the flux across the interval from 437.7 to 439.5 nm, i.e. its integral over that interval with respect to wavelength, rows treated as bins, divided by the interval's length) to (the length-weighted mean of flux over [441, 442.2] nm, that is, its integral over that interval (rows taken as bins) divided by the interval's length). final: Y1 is 1.09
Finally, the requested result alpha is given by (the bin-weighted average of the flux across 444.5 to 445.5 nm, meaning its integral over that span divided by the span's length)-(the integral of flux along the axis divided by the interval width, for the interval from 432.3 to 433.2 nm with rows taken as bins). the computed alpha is 2.3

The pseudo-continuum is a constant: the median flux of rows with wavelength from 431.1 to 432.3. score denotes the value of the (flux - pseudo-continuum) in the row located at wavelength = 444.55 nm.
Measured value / -1.7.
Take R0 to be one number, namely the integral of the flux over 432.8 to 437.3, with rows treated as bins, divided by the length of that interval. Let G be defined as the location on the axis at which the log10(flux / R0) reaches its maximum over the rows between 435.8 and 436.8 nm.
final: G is 436.60 nm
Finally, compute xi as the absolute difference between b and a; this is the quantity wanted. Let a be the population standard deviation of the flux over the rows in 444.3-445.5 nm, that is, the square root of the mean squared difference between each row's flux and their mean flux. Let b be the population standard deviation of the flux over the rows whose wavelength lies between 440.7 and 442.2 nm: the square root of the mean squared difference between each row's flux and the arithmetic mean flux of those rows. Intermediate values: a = 0.19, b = 1.33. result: 1.14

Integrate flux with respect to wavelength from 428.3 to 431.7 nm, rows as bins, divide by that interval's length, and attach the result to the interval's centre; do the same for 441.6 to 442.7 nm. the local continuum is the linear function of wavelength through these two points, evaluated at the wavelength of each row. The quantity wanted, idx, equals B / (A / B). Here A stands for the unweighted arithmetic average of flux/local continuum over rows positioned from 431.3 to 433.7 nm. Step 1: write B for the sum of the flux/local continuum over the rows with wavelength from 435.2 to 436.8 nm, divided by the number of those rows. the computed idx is 1.16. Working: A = 0.910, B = 1.03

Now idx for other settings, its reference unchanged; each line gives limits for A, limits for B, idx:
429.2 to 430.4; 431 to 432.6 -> 1.02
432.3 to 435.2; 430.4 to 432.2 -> 1.20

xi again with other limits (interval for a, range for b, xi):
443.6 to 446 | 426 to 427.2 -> 0.04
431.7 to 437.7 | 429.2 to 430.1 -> 2.74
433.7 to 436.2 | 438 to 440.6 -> 2.45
